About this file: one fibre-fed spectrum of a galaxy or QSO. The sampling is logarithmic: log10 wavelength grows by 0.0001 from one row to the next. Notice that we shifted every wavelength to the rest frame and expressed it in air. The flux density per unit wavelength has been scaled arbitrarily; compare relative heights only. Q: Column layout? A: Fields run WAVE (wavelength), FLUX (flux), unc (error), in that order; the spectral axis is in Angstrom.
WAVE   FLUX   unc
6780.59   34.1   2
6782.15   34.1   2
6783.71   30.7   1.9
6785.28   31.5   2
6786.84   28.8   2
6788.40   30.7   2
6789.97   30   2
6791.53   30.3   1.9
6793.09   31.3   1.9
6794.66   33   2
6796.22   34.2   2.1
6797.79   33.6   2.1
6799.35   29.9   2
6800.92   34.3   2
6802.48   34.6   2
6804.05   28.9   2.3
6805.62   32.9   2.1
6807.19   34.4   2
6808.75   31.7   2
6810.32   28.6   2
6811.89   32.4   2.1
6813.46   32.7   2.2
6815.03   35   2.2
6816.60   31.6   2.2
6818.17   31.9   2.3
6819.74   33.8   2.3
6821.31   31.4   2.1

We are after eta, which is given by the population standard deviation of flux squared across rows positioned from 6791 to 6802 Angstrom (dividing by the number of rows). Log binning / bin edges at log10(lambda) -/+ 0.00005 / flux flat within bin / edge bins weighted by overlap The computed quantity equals 110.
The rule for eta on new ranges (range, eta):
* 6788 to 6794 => 30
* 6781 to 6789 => 109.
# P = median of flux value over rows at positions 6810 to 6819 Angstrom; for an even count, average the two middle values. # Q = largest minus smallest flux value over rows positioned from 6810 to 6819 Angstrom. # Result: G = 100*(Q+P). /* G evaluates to 3855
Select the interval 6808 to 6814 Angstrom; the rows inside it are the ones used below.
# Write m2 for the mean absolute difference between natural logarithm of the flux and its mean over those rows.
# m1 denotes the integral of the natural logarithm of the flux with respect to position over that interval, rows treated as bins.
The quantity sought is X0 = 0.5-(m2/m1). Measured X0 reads 0.498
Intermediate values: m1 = 20.6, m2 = 0.045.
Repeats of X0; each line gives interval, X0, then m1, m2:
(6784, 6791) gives 0.499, 23.9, 0.028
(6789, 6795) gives 0.498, 20.6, 0.032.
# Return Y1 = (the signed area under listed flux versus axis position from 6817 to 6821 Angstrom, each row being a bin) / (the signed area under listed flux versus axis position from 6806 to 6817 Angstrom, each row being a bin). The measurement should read 0.4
